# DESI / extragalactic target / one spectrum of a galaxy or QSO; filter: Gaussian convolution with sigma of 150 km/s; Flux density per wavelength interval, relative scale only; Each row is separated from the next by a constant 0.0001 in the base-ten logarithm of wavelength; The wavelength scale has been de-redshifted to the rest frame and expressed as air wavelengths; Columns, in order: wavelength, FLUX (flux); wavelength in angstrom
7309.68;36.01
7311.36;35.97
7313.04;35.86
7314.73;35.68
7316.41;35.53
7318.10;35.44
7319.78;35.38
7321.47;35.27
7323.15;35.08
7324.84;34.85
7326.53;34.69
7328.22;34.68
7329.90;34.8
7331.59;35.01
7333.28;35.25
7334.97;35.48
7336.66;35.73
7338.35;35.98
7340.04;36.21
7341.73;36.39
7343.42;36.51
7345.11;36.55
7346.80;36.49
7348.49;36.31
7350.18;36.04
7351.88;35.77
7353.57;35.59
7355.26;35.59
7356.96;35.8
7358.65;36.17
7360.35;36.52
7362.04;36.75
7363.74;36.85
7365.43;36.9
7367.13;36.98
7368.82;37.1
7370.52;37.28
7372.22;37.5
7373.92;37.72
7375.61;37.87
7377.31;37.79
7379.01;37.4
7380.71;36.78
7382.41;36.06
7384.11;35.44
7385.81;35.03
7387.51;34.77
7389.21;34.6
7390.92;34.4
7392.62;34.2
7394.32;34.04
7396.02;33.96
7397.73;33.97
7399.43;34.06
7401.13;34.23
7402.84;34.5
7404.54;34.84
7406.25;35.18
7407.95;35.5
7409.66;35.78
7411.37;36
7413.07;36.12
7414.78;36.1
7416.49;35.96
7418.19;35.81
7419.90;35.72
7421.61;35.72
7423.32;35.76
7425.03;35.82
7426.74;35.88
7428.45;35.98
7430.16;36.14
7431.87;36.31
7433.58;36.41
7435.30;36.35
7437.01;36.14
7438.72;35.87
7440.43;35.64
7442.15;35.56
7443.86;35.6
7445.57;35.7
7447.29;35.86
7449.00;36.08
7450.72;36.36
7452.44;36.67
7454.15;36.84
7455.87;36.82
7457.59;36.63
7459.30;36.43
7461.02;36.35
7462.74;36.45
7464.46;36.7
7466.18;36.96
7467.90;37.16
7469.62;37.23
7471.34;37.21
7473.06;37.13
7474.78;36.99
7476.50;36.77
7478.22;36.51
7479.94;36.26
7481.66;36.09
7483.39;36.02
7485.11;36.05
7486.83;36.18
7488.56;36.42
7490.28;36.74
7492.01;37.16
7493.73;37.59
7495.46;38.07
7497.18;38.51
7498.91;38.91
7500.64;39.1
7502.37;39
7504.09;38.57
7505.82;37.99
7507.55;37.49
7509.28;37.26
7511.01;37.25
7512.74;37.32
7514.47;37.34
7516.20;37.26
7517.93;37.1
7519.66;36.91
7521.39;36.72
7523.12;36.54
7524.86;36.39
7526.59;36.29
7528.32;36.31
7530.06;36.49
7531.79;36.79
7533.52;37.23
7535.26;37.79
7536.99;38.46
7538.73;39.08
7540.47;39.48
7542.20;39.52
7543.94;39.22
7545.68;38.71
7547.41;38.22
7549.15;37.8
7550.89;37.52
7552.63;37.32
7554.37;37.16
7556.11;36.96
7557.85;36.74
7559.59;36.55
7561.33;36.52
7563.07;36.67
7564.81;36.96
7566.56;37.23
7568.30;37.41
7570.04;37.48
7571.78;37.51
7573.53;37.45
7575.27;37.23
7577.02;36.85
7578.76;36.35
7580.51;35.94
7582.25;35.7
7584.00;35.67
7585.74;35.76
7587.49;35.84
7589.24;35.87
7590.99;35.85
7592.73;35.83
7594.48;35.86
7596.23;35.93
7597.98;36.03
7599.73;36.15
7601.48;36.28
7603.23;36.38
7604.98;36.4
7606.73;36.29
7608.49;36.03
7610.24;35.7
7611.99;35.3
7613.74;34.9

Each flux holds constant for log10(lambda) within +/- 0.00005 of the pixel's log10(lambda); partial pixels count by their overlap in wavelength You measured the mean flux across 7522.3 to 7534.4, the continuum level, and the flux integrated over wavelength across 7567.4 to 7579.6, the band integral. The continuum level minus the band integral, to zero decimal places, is -417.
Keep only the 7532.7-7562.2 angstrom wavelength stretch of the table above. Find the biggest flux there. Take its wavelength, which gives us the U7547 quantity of 7542.20 angstrom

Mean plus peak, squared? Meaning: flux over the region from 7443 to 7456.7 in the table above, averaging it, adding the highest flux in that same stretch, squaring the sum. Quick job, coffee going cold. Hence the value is 5341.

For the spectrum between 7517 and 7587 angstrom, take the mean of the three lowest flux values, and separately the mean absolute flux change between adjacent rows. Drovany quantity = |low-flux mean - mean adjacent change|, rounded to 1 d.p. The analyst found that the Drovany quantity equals 35.5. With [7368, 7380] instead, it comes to 37.1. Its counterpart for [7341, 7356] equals 35.5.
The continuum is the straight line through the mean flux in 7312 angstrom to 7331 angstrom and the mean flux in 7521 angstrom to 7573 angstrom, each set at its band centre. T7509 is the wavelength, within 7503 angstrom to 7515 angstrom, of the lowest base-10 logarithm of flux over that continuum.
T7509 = 7511.01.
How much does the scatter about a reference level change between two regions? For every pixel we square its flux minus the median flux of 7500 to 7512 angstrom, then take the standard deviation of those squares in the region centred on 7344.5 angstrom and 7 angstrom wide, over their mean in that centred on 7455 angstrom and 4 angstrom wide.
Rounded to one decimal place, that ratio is 0.1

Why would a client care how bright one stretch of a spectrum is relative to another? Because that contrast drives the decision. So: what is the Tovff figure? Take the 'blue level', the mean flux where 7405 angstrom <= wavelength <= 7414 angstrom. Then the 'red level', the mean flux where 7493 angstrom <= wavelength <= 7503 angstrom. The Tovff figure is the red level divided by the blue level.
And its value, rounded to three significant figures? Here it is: 1.08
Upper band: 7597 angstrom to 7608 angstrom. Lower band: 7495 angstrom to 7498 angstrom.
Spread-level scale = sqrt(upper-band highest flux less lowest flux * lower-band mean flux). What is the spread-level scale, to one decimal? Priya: 3.8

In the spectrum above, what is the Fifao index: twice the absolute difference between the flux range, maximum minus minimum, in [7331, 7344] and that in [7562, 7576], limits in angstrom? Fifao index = 1.3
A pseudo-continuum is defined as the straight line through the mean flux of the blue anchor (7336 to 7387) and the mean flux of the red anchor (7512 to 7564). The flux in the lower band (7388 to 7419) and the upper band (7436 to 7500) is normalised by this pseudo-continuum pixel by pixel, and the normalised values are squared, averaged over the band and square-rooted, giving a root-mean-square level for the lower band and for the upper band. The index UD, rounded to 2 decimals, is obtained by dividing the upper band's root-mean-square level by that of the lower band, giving 1.04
